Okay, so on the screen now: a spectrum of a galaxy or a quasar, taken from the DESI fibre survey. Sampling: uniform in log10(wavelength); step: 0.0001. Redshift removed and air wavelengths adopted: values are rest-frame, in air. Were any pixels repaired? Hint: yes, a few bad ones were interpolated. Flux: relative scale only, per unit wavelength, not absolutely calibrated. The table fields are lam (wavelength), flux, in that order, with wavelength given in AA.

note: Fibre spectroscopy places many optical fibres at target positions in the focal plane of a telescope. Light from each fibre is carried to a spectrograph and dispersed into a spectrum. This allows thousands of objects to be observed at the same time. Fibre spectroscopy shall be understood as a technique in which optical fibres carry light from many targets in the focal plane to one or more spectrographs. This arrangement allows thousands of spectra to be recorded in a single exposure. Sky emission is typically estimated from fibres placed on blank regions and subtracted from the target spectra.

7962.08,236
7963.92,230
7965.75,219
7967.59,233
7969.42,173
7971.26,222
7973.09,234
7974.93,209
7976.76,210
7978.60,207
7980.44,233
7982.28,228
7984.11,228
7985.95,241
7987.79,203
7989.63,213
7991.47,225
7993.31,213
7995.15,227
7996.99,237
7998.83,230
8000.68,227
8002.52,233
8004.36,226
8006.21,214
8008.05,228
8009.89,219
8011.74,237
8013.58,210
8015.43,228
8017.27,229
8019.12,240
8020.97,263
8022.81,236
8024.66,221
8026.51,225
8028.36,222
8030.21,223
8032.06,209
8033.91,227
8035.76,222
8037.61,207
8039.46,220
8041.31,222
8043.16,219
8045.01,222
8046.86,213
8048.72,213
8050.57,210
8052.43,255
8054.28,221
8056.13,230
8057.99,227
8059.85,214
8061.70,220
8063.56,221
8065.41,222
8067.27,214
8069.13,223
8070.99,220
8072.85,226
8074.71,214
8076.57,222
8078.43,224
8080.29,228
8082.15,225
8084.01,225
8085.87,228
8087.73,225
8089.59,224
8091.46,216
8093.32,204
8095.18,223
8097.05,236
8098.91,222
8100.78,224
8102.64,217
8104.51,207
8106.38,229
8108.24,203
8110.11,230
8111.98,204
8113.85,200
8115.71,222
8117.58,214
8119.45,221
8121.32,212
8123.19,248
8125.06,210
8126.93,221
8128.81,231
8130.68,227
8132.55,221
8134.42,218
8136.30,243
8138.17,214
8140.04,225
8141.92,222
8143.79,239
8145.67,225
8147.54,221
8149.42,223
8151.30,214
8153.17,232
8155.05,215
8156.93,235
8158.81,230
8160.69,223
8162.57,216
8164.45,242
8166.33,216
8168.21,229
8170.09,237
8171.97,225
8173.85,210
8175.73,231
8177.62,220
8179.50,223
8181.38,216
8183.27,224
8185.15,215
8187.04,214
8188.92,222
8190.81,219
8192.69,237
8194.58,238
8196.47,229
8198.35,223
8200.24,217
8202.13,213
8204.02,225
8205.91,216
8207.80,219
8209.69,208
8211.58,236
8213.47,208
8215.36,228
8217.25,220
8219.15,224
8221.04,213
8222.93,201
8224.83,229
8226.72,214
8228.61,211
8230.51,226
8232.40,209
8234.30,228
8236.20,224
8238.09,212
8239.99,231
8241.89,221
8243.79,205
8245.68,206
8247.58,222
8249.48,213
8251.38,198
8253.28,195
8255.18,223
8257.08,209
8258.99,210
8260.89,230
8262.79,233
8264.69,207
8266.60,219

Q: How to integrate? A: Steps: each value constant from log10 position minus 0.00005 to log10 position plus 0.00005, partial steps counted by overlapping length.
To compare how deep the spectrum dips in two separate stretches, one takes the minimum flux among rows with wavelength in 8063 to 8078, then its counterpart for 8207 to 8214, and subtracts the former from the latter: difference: -6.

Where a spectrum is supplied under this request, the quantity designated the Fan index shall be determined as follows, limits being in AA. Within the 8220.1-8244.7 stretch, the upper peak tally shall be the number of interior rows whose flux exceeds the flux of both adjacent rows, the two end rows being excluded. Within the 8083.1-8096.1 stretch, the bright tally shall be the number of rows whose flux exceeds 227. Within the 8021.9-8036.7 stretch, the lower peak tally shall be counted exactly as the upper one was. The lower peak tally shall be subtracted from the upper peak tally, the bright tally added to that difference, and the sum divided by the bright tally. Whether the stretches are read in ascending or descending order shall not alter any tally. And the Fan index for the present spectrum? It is 2.0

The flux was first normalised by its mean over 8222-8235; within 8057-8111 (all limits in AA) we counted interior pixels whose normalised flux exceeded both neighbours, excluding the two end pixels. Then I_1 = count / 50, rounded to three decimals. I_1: 0.160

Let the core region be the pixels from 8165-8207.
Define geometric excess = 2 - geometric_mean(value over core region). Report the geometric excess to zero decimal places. -221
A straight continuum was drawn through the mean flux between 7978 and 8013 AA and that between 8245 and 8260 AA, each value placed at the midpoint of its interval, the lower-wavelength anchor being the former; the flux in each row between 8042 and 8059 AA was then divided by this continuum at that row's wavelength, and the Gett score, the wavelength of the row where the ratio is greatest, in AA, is 8052.43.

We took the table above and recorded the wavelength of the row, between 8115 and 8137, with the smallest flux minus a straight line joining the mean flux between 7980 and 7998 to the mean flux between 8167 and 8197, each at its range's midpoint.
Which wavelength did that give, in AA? 8125.06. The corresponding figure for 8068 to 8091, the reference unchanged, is 8074.71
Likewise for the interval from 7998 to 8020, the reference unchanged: 8013.58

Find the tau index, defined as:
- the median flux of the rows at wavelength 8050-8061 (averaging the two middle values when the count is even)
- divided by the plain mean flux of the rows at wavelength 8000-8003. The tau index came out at 0.97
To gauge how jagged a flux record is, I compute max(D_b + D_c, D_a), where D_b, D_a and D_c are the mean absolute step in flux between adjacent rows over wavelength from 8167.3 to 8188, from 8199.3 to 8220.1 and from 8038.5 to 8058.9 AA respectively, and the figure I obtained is 20.6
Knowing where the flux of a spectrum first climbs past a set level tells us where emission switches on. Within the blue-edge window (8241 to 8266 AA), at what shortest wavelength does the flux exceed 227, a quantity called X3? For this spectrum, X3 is 8260.89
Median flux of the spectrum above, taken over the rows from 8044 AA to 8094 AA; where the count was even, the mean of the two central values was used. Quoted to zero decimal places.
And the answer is 222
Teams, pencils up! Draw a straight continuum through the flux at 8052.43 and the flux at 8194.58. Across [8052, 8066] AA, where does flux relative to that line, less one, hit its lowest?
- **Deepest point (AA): 8059.85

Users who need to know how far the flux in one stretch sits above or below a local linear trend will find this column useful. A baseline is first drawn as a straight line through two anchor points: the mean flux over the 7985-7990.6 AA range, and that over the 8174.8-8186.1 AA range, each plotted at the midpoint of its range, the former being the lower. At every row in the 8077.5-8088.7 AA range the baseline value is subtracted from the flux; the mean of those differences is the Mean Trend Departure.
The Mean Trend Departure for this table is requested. 6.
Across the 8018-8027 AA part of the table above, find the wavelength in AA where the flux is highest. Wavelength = 8020.97 AA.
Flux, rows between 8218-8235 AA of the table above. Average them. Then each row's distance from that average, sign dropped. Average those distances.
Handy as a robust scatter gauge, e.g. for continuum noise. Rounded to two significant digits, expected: 8.5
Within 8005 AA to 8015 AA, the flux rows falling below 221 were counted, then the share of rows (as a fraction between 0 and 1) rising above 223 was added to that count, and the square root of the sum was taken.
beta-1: 1.84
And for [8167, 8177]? 1.34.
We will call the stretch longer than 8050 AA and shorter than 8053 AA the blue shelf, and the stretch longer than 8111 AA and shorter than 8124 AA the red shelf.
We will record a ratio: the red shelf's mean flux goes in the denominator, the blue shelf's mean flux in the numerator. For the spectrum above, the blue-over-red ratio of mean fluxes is 1.07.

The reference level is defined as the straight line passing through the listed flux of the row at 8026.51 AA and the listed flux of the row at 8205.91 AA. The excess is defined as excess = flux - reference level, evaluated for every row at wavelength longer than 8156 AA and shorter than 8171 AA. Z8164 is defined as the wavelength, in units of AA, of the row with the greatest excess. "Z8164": 8164.45 AA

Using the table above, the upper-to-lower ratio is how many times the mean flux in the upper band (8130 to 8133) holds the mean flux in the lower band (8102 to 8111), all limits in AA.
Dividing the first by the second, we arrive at 1.03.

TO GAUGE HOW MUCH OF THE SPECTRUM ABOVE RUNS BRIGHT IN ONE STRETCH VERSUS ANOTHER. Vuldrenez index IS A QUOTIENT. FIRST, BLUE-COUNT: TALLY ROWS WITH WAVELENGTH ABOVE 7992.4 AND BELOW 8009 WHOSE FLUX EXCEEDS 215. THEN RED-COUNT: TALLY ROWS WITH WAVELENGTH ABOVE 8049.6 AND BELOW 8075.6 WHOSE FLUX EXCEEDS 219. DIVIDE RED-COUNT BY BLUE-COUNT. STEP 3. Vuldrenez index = 1.4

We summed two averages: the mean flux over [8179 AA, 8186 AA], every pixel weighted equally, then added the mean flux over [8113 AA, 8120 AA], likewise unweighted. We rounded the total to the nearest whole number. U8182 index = 434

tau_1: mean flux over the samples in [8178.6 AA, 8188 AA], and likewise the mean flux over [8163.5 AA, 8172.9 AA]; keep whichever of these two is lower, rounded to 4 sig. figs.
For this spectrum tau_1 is 218.4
